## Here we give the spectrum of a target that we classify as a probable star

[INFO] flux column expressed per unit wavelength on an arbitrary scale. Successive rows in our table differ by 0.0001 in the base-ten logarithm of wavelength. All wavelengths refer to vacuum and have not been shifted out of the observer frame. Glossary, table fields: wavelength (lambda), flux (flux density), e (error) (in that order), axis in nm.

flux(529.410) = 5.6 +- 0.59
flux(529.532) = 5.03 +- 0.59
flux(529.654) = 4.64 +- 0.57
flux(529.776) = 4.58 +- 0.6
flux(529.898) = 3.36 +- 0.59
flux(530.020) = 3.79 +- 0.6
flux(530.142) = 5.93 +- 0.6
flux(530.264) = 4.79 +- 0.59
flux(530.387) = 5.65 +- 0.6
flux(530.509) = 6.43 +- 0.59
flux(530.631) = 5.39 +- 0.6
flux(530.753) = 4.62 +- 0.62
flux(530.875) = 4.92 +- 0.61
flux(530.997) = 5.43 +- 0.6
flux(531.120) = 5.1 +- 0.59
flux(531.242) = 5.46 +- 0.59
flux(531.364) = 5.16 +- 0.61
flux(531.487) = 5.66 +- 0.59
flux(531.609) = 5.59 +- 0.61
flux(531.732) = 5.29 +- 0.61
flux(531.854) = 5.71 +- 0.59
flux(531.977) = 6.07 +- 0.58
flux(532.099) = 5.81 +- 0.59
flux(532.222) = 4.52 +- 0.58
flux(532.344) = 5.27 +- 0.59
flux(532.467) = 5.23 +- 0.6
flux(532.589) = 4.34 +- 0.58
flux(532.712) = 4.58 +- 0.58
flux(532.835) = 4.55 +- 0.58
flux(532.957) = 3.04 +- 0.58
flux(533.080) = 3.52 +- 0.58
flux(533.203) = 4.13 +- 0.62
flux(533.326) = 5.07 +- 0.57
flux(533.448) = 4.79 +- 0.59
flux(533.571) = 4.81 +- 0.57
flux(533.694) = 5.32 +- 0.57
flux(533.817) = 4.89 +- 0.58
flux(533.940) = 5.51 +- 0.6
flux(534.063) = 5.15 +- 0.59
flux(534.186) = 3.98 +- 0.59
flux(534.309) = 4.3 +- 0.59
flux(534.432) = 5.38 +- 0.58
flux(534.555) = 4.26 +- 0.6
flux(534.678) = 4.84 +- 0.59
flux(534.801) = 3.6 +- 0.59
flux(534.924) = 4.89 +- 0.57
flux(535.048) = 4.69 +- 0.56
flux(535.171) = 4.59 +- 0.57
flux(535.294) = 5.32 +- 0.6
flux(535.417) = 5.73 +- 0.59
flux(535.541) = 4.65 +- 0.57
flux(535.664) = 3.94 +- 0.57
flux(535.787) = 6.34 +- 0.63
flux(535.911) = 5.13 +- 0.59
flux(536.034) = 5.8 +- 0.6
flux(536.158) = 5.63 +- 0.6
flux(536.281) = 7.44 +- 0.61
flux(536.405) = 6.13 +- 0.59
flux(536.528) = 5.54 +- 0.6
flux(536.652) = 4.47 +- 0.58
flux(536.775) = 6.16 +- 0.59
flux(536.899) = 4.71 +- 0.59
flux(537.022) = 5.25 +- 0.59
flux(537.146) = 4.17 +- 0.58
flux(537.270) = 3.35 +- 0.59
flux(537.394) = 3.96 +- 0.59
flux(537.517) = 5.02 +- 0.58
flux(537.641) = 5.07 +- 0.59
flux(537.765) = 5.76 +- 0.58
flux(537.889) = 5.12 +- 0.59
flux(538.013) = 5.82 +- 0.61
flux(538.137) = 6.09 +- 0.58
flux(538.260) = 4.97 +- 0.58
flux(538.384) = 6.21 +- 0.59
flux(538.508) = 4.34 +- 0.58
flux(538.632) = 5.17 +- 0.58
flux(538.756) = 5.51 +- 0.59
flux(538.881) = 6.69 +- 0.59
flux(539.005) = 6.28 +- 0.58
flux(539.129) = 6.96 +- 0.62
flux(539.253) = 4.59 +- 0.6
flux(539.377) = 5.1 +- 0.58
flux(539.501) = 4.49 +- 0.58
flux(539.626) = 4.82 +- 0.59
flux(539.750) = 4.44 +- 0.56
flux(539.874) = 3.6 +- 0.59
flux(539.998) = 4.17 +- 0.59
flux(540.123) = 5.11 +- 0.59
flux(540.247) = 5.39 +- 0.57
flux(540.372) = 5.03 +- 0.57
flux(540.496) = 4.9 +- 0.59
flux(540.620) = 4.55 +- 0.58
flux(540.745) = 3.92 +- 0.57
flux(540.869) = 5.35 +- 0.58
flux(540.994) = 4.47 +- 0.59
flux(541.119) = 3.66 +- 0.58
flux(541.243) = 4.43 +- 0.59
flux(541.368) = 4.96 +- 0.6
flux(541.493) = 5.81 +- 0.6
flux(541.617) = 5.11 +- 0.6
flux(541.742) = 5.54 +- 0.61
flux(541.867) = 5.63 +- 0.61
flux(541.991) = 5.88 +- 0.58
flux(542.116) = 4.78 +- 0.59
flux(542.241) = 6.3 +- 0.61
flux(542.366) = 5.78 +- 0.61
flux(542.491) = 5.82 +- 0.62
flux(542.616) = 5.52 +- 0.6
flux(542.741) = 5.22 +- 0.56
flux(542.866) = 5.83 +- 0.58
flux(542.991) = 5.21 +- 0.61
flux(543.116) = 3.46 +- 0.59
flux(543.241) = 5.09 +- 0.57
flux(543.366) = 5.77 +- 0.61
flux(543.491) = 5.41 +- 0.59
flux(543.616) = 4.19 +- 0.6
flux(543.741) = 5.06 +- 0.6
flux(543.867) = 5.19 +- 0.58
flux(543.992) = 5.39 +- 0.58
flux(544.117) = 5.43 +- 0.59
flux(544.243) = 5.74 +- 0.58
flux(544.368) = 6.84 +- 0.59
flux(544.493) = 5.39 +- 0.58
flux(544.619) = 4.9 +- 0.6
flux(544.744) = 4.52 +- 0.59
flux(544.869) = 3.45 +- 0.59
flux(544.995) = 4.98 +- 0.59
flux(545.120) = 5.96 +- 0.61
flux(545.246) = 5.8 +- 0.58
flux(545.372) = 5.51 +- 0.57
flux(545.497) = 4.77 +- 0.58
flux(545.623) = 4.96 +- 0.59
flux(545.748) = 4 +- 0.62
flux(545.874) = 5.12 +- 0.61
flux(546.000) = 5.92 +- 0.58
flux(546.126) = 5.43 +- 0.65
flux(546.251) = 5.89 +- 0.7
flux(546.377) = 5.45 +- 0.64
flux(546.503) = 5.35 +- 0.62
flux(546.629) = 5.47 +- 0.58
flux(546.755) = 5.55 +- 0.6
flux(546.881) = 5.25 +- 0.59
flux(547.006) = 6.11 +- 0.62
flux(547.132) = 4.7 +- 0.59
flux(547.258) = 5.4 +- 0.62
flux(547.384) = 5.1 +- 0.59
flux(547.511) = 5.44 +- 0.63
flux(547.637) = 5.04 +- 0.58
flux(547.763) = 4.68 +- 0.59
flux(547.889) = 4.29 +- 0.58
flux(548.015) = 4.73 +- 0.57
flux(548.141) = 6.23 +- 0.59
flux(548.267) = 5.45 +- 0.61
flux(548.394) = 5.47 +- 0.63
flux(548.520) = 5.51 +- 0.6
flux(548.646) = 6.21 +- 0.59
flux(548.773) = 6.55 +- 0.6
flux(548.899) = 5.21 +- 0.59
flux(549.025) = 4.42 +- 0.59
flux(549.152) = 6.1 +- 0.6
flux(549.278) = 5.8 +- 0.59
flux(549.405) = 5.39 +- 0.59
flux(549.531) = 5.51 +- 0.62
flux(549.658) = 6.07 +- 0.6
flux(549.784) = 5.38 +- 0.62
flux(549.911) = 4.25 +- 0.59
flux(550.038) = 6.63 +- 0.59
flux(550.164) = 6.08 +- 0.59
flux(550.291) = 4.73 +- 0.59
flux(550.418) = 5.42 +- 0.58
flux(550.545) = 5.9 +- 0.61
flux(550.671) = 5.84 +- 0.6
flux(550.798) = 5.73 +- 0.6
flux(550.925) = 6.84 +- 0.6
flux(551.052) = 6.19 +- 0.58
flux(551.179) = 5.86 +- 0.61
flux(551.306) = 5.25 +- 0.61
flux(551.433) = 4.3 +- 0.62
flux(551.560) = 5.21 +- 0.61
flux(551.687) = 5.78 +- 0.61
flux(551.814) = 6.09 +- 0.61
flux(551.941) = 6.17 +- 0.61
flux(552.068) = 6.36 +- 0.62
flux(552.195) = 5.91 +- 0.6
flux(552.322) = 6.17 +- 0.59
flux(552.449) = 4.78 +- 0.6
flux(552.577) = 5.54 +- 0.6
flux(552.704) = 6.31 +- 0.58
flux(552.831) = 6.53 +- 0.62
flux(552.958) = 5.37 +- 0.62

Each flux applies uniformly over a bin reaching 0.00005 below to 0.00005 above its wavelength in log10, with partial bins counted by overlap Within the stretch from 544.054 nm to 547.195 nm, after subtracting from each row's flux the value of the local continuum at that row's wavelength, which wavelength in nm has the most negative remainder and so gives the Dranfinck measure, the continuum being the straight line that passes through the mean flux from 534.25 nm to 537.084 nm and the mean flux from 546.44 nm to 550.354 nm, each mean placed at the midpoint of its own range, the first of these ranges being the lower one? 544.869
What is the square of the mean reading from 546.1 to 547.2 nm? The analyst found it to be 29.9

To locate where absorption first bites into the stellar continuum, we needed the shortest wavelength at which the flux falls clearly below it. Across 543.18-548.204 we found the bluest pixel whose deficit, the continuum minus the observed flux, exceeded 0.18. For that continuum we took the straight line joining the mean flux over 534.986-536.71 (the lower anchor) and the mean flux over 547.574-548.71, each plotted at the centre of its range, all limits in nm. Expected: 543.241 nm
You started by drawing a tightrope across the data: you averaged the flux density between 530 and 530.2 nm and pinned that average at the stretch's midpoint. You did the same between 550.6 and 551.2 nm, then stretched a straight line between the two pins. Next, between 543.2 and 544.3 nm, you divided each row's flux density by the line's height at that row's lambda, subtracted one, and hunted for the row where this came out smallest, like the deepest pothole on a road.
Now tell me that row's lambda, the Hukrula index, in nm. 543.616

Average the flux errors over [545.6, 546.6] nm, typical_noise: 0.626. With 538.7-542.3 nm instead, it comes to 0.589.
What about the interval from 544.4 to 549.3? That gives 0.601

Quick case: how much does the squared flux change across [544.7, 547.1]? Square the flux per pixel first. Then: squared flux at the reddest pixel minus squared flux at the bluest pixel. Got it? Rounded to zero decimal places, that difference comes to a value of 17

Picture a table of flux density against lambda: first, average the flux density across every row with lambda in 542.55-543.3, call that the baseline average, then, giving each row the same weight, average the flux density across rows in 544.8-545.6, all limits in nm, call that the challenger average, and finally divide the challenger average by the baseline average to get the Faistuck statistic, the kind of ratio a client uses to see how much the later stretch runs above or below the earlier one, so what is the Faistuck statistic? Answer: 1.00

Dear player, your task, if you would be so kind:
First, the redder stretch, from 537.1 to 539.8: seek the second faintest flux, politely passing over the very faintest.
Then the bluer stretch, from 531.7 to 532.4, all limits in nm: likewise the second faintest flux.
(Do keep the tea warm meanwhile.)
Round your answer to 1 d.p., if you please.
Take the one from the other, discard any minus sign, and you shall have 1.3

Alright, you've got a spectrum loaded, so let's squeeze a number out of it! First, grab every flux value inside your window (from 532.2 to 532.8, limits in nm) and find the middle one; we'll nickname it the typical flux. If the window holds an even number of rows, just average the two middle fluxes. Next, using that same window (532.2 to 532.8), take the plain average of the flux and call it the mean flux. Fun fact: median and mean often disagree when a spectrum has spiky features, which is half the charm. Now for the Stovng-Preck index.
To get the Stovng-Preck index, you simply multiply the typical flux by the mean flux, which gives 22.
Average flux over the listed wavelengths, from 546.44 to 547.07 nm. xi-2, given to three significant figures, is 5.55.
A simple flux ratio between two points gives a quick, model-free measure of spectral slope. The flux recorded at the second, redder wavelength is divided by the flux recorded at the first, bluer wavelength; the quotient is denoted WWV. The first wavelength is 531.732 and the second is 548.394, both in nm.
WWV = 1.03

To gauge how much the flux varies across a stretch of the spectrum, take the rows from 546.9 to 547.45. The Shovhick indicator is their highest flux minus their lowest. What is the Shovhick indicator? 1.41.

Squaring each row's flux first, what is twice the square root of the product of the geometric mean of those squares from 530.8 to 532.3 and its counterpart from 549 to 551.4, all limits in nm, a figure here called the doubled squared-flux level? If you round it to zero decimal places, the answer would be 60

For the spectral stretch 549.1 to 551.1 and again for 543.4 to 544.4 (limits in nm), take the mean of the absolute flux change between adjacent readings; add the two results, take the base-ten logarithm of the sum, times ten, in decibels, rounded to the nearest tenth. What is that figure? 1.0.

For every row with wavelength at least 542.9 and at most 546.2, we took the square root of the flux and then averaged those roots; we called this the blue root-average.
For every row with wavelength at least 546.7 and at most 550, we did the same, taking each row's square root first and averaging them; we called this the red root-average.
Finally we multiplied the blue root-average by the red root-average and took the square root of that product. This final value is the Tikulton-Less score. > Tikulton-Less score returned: 2.29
